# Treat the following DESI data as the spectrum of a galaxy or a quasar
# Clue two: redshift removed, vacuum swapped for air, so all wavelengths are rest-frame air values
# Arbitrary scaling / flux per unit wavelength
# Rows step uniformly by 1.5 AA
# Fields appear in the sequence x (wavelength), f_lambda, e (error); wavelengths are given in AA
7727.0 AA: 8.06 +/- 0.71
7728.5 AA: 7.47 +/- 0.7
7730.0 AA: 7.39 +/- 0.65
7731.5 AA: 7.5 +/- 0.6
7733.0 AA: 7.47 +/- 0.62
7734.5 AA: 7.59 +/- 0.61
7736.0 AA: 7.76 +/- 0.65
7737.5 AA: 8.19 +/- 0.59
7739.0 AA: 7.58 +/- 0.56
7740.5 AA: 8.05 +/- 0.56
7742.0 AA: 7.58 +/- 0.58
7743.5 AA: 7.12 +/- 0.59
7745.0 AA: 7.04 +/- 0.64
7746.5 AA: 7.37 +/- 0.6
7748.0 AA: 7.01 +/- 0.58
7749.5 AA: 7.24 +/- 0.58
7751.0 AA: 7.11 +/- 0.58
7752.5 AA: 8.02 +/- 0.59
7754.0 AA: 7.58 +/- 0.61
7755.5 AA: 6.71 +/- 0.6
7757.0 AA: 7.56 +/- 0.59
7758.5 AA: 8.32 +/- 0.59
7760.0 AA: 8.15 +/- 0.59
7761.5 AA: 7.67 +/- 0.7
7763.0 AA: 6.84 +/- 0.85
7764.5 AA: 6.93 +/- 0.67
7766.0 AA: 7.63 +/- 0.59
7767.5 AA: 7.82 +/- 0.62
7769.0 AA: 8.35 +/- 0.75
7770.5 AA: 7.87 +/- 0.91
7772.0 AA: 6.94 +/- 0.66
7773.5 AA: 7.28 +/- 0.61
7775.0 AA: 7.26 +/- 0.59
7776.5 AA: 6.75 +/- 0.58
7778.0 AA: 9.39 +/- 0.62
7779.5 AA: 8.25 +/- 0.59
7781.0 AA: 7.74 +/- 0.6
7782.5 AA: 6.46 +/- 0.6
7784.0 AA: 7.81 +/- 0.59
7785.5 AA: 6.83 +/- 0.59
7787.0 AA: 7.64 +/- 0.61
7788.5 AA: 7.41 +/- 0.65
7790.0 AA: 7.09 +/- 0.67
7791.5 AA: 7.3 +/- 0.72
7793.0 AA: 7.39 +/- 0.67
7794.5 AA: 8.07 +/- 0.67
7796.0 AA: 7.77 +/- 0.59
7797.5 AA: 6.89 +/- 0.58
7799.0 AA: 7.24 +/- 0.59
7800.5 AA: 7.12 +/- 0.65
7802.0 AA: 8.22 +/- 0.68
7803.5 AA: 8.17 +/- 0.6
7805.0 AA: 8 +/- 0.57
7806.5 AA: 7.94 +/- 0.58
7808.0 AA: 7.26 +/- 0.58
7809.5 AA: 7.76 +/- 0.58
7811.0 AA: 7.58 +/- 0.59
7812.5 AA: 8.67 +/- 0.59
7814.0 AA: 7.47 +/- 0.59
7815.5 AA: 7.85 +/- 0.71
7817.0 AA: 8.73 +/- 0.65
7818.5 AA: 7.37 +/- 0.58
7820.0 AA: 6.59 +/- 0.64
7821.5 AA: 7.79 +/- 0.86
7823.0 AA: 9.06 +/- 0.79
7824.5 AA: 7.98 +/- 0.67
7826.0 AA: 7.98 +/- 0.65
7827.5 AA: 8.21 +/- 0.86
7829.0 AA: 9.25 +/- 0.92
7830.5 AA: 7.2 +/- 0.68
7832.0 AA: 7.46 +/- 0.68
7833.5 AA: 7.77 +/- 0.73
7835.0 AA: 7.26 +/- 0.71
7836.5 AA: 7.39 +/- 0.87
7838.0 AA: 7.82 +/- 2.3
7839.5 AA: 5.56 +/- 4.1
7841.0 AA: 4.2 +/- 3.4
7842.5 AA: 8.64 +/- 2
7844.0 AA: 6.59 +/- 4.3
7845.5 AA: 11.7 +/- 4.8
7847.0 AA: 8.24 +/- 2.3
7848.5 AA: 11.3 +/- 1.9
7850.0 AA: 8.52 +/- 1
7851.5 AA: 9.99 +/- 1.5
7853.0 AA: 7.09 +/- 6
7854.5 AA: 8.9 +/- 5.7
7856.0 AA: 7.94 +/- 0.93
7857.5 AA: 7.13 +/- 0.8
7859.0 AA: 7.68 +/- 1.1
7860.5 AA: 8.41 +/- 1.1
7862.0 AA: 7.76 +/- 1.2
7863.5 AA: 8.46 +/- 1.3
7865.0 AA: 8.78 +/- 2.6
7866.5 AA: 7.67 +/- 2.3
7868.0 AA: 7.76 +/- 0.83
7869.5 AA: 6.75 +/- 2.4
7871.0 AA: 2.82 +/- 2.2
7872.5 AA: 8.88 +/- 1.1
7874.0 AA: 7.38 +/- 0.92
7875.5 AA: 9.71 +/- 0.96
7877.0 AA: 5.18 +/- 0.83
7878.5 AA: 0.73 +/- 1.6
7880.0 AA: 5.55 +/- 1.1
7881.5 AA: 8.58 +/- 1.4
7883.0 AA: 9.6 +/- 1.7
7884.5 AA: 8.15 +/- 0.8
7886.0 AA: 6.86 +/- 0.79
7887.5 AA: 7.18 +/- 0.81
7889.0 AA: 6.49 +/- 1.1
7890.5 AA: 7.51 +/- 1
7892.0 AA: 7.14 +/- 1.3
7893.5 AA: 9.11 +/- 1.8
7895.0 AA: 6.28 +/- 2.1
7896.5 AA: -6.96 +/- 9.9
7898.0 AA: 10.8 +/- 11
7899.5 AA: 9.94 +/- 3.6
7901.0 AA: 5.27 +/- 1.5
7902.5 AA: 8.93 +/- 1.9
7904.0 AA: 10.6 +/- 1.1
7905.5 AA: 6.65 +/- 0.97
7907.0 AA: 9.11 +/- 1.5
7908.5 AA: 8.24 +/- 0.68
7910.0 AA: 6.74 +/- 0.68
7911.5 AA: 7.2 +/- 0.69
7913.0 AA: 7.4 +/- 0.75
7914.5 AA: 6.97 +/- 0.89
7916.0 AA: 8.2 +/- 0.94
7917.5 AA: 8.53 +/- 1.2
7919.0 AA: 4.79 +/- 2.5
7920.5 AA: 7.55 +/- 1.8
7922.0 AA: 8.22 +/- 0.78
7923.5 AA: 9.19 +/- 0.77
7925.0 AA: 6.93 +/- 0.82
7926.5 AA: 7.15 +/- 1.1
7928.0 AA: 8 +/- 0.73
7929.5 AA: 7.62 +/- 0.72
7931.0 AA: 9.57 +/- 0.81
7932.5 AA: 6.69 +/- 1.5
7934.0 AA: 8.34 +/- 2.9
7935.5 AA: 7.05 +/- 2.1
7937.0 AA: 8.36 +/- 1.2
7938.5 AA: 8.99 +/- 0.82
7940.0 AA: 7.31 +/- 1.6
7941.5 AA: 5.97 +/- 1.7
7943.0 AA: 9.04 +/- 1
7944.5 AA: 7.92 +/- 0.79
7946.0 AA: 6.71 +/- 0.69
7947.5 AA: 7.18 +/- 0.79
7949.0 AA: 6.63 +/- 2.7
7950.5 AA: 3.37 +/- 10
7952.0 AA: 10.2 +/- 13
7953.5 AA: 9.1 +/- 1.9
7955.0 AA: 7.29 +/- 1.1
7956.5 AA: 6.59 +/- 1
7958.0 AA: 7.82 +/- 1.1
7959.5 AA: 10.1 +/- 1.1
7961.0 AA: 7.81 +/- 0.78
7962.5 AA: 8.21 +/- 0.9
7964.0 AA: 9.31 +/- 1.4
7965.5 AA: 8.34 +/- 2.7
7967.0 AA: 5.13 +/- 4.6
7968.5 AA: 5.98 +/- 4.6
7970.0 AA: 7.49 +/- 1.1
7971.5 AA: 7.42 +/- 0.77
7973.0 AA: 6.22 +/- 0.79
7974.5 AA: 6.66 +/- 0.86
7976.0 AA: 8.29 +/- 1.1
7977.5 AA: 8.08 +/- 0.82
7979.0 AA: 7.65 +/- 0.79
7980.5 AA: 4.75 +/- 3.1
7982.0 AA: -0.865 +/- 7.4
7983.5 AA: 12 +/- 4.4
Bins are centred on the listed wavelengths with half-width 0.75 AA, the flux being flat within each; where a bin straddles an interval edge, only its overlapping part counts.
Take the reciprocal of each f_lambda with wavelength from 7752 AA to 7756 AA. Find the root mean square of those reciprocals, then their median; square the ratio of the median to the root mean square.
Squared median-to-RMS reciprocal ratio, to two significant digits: 0.95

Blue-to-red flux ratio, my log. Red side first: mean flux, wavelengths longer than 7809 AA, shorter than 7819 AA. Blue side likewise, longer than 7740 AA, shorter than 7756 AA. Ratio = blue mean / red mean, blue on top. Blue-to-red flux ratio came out 0.93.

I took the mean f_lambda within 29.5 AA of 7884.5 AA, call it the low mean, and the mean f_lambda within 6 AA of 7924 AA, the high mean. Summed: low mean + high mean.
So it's 14.6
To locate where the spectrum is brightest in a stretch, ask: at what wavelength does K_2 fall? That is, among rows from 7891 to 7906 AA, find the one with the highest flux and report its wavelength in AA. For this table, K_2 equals 7898.0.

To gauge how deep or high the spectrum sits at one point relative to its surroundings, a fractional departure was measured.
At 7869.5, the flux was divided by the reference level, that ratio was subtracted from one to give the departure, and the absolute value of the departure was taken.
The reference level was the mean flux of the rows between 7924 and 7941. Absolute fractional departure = 0.14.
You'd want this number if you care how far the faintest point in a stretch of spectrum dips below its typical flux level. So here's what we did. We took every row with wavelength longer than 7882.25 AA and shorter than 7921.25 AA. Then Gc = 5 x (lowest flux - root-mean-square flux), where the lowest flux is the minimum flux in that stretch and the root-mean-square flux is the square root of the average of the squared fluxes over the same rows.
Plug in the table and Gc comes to -74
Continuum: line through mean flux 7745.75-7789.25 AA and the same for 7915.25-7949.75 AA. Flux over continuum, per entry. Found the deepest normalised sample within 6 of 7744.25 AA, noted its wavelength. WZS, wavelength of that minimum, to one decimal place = 7748.0 AA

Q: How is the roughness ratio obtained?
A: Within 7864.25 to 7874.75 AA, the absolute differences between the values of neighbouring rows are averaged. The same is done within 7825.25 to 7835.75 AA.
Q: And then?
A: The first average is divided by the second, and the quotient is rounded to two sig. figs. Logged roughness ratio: 3.1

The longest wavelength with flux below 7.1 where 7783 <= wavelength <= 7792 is 7790.0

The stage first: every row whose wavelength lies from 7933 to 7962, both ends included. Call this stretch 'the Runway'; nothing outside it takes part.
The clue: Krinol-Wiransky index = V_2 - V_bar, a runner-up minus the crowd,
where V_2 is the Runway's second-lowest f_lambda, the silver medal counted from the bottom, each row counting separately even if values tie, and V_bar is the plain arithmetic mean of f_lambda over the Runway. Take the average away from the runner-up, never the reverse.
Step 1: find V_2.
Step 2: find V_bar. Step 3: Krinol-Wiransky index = -1.7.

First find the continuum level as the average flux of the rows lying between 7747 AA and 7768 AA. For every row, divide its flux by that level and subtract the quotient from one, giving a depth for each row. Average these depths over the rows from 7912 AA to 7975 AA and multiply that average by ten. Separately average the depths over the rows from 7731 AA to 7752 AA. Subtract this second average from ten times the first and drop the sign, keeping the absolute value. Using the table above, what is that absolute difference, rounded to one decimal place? 0.1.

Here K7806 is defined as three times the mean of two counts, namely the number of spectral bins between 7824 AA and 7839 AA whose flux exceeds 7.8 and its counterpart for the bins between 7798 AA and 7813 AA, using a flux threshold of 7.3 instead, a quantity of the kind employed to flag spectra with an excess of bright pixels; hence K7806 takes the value 18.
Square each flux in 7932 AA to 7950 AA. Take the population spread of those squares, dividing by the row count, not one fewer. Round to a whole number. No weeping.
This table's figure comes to 15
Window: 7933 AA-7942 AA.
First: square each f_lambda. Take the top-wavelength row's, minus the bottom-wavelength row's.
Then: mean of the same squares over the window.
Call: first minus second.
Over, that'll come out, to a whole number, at -94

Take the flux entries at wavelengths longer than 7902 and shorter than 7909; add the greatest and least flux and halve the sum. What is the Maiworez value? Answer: 8.6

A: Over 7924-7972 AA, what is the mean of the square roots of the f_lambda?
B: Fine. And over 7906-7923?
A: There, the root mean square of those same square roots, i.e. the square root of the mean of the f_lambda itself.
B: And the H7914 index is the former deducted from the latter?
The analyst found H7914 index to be 0.00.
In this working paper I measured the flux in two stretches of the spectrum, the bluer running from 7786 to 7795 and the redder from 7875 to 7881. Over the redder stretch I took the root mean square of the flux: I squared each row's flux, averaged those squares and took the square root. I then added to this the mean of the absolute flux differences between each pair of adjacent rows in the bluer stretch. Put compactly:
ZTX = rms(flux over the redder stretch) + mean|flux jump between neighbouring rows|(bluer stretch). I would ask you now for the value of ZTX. 6.5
